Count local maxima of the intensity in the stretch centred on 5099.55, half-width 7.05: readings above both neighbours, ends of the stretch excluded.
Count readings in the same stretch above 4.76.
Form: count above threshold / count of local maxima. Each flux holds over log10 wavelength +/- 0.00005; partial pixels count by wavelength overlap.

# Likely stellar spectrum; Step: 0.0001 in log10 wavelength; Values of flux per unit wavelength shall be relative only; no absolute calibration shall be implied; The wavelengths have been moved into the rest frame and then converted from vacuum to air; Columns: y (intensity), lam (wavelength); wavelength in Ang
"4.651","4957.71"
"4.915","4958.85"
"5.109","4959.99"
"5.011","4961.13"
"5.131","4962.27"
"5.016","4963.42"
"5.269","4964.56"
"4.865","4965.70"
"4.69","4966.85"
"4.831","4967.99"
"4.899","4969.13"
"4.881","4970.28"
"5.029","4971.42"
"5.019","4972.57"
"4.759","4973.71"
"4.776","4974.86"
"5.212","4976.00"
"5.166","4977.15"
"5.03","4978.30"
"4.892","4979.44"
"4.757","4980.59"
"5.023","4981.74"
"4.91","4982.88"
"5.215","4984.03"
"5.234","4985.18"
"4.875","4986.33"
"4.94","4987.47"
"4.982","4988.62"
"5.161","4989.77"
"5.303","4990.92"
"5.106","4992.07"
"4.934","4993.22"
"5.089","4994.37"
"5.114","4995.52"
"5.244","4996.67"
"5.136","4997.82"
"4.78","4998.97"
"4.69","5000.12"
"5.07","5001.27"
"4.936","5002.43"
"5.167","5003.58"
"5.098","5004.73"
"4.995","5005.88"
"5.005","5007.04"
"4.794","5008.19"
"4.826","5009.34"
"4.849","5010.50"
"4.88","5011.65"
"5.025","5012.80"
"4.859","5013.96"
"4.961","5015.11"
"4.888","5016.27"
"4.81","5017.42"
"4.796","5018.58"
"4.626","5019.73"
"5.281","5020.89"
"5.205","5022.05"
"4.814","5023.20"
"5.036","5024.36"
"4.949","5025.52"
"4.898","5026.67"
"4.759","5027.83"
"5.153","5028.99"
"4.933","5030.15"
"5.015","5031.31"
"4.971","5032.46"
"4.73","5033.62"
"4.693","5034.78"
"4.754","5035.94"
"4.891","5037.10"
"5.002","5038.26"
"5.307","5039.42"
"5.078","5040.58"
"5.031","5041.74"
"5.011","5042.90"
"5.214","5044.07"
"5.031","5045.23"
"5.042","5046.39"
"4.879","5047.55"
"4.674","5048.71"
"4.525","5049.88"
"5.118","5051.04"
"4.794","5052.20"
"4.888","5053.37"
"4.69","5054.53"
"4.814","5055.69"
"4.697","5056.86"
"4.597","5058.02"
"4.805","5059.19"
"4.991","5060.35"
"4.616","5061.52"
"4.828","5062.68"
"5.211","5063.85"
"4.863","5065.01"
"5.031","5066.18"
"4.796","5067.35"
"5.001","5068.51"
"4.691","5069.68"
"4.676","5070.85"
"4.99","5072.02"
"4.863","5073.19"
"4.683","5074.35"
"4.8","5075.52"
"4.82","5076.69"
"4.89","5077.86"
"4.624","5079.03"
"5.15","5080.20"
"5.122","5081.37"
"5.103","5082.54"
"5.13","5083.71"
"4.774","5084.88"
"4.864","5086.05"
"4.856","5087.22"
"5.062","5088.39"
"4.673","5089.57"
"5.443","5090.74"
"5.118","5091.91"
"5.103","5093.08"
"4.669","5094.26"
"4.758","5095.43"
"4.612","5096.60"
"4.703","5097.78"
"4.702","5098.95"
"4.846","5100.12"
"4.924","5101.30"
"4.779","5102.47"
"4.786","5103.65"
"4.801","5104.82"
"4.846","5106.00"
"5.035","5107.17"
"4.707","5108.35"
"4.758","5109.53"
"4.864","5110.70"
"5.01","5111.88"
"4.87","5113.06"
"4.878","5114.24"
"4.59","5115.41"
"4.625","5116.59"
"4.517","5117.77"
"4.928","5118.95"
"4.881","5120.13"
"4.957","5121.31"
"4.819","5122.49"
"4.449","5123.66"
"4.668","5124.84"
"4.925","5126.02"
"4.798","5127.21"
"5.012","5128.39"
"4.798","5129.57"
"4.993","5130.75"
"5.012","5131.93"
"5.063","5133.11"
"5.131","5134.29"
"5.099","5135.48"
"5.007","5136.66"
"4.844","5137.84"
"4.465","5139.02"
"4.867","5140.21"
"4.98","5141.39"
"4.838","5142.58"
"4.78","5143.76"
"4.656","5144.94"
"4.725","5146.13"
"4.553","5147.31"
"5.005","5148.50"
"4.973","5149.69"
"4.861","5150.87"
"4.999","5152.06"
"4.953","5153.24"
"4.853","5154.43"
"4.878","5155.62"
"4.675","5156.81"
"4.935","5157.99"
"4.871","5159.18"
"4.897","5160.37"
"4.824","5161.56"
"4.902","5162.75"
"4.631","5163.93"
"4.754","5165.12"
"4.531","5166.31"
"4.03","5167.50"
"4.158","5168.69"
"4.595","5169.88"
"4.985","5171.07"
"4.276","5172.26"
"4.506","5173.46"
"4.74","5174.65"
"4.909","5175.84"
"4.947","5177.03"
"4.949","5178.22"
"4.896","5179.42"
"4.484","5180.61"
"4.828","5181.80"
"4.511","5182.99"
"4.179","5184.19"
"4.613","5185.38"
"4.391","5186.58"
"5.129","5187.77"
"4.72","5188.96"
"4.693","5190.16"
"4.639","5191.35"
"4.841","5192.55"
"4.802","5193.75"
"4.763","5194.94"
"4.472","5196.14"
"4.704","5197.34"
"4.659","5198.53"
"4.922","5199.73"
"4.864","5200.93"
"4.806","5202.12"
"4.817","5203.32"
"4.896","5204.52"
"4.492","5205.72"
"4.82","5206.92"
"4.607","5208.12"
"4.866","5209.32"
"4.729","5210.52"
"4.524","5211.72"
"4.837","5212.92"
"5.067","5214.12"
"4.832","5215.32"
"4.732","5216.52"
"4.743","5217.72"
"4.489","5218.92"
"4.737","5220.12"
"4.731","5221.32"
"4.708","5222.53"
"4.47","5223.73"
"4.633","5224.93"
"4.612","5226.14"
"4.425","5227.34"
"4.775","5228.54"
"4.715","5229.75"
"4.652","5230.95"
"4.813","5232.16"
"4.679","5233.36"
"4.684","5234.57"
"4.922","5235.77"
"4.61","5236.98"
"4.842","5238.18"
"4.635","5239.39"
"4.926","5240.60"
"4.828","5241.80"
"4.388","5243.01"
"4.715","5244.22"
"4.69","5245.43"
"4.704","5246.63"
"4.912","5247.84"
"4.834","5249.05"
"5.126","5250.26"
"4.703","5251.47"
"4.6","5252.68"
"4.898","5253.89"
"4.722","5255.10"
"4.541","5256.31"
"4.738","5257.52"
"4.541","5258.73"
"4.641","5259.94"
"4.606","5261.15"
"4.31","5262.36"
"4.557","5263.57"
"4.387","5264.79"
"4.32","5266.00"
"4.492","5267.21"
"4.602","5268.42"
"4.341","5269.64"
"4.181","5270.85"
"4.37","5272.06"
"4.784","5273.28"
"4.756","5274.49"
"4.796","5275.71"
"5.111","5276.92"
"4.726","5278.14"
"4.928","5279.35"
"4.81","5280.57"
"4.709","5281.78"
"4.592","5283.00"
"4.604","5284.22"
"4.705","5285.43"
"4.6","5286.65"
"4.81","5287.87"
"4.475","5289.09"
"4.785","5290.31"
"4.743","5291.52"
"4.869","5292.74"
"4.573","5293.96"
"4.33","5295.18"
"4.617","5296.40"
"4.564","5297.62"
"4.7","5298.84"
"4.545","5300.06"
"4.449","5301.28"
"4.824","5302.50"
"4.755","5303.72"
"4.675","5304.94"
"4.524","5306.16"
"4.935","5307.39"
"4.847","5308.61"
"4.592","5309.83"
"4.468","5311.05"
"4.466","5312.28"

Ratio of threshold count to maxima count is 2.3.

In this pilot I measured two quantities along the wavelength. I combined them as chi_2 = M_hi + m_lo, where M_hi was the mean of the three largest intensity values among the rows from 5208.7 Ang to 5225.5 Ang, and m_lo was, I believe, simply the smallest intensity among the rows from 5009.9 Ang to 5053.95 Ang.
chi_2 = 9.45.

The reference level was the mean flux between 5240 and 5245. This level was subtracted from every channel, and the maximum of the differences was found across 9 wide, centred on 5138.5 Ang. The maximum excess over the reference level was 0.42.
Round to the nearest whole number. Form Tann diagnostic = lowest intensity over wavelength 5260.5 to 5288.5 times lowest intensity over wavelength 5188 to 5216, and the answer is 19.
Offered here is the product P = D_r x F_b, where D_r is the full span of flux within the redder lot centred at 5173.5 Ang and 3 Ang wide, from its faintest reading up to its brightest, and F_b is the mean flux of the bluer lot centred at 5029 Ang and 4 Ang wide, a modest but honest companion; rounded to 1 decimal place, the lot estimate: 2.3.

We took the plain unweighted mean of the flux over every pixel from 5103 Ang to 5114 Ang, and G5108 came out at 4.85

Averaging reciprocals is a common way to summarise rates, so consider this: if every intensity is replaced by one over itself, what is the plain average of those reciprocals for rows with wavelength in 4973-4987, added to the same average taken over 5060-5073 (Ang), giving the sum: 0.406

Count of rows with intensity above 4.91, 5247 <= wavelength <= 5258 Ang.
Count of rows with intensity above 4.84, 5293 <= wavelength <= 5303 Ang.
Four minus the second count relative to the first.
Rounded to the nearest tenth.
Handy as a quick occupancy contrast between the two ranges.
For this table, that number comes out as 4.0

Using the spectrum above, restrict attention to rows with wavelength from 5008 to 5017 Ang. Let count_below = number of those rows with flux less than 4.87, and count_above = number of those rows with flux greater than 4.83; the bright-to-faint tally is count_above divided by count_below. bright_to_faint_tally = 1.5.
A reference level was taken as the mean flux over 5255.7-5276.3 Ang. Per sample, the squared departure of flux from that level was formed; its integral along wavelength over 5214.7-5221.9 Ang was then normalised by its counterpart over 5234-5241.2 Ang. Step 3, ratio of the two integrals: 0.6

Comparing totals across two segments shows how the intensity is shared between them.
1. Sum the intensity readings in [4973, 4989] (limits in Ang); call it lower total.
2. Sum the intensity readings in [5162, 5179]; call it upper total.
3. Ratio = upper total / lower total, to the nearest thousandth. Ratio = 0.930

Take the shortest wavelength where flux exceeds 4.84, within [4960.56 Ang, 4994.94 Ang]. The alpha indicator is 4961.13 Ang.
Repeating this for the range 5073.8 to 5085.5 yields 5077.86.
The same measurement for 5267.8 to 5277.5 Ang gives 5276.92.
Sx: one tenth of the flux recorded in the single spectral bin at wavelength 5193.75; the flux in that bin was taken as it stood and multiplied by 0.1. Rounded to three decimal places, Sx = 0.480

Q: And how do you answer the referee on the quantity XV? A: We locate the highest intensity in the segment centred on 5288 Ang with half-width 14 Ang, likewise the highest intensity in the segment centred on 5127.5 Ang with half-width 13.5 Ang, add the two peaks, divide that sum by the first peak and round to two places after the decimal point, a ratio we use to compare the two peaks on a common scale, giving 2.00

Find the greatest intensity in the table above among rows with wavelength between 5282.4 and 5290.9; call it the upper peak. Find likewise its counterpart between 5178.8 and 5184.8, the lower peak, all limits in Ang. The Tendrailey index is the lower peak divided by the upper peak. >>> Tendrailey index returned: 1.02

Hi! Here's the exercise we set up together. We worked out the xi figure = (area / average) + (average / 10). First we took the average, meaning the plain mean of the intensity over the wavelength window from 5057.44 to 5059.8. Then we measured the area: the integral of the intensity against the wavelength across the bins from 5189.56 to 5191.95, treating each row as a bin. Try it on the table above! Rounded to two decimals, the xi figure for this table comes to 2.84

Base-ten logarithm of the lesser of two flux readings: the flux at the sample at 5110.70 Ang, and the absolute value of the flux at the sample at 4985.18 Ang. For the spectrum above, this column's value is 0.687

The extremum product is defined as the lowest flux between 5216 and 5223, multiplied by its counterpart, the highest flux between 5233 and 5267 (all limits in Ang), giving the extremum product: 23.0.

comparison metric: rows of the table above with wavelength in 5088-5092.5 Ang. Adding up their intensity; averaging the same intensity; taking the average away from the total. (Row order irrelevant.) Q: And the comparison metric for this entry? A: 15.2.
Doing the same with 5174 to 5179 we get 14.7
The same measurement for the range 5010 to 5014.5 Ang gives 14.7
